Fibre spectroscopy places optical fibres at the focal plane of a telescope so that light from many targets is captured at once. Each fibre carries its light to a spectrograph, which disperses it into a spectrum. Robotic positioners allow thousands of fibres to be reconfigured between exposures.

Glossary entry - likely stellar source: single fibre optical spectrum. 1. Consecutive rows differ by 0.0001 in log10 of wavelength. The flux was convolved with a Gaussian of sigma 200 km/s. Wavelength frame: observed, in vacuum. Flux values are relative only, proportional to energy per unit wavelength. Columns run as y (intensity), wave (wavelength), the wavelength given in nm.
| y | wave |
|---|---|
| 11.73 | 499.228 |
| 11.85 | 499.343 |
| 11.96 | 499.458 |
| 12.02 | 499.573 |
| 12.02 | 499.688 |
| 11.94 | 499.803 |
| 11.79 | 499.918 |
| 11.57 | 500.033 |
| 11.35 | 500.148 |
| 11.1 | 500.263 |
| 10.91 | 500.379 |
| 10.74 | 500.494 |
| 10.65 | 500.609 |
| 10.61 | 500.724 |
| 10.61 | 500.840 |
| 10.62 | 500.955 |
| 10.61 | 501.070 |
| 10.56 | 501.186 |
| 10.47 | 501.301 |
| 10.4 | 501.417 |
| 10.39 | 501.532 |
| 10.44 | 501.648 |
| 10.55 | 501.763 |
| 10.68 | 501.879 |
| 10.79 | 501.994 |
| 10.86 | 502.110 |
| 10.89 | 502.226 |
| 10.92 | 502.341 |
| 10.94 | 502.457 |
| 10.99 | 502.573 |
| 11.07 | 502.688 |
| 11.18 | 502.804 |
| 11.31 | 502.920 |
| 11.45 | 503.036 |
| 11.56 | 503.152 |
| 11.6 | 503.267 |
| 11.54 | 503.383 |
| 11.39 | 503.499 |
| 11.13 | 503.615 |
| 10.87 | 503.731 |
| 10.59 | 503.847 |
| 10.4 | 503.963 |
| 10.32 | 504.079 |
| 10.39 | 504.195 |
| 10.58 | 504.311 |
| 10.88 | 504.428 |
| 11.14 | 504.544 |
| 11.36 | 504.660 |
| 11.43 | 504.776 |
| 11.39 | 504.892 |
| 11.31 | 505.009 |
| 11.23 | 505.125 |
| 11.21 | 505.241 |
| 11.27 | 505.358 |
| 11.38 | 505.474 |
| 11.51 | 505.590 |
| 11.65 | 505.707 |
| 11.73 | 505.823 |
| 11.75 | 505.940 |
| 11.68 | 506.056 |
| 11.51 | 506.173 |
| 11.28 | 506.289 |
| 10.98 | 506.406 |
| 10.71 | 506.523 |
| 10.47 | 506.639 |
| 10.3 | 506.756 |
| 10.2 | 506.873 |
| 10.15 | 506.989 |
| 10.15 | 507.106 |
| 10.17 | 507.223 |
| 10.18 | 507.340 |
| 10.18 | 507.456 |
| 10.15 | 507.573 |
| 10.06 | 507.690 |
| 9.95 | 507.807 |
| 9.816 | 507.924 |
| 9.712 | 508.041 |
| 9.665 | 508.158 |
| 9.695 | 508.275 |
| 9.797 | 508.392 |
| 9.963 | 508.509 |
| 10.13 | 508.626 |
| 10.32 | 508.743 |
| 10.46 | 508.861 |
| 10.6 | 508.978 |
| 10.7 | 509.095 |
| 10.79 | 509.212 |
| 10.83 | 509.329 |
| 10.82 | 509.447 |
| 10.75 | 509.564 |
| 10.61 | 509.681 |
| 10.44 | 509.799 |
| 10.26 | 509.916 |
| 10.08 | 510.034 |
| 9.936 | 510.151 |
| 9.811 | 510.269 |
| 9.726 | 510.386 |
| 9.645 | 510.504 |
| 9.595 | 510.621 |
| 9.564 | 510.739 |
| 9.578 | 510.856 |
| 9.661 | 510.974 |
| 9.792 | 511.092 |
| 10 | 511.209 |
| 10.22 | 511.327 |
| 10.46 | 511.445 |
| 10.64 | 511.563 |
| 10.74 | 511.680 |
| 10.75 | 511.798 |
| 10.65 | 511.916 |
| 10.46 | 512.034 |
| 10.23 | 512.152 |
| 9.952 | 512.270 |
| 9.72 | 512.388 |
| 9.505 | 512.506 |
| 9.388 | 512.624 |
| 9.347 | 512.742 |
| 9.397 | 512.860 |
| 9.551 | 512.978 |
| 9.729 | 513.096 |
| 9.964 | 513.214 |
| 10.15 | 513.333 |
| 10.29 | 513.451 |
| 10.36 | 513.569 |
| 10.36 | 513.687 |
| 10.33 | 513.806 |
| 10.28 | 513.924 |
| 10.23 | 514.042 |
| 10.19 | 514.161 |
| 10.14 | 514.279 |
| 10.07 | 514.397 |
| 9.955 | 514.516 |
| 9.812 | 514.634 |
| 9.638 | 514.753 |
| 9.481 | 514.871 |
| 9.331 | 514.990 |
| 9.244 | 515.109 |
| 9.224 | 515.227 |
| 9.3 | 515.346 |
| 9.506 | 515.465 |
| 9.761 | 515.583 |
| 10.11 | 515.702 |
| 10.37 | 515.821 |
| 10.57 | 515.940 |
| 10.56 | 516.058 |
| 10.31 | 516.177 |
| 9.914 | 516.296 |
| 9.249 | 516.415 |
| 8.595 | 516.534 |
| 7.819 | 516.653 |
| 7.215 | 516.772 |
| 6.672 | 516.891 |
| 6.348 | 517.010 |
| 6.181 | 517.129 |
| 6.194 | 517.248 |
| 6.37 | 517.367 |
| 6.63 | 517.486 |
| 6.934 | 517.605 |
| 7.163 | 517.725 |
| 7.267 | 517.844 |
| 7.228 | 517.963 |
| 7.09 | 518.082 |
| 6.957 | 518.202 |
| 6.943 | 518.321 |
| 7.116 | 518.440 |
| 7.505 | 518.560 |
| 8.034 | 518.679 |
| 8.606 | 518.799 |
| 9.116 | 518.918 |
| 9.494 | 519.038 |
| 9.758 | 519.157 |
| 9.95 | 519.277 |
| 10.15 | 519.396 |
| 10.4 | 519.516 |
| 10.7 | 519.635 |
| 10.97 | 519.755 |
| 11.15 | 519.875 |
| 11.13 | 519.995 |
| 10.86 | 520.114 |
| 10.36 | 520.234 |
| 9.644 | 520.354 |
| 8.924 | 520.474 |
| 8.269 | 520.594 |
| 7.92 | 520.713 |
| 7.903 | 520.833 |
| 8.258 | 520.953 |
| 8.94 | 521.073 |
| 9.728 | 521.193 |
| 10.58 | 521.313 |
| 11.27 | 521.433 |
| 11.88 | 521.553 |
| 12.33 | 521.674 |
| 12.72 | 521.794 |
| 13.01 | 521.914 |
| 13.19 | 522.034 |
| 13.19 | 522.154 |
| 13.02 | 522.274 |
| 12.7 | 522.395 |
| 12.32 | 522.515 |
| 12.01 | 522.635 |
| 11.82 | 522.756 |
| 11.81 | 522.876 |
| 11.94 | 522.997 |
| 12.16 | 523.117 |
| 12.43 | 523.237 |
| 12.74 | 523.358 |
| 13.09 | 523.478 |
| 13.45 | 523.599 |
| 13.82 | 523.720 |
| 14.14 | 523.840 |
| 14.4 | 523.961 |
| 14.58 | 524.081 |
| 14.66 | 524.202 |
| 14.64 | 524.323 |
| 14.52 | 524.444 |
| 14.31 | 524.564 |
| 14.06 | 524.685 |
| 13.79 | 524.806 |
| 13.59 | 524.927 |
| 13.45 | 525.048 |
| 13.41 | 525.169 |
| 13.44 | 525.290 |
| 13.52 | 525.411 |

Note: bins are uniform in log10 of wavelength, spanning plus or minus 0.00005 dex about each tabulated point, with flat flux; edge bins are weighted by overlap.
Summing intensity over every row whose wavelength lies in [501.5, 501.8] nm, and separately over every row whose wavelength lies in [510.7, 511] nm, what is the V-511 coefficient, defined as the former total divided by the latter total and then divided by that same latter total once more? 0.038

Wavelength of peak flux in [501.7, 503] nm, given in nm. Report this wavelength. 502.920 nm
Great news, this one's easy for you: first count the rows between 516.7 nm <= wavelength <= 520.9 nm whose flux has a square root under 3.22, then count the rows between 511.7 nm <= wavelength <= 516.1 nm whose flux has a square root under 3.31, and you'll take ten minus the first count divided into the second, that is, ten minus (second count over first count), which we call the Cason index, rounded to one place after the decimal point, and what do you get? 8.7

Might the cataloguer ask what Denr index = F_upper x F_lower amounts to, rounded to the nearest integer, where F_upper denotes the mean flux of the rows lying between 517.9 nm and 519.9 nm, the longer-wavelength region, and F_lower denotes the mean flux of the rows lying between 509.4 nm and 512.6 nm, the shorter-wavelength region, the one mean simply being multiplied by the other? 90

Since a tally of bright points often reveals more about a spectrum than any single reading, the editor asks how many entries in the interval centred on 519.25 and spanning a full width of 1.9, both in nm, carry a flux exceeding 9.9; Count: 8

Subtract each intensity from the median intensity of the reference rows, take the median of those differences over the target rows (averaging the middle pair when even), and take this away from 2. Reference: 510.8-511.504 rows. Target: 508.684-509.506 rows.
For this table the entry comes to 2.8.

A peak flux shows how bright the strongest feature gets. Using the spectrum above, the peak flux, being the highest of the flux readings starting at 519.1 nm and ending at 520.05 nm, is 11.15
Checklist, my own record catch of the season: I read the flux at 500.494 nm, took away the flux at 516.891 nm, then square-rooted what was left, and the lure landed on 2.0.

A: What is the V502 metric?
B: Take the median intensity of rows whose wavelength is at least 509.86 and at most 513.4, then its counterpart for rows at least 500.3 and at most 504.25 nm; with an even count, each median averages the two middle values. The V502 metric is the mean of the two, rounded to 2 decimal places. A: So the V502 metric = 10.32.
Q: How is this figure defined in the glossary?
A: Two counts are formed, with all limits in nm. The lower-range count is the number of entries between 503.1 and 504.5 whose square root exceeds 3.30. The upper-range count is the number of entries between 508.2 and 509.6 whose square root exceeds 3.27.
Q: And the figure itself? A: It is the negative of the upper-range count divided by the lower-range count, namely -1.0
